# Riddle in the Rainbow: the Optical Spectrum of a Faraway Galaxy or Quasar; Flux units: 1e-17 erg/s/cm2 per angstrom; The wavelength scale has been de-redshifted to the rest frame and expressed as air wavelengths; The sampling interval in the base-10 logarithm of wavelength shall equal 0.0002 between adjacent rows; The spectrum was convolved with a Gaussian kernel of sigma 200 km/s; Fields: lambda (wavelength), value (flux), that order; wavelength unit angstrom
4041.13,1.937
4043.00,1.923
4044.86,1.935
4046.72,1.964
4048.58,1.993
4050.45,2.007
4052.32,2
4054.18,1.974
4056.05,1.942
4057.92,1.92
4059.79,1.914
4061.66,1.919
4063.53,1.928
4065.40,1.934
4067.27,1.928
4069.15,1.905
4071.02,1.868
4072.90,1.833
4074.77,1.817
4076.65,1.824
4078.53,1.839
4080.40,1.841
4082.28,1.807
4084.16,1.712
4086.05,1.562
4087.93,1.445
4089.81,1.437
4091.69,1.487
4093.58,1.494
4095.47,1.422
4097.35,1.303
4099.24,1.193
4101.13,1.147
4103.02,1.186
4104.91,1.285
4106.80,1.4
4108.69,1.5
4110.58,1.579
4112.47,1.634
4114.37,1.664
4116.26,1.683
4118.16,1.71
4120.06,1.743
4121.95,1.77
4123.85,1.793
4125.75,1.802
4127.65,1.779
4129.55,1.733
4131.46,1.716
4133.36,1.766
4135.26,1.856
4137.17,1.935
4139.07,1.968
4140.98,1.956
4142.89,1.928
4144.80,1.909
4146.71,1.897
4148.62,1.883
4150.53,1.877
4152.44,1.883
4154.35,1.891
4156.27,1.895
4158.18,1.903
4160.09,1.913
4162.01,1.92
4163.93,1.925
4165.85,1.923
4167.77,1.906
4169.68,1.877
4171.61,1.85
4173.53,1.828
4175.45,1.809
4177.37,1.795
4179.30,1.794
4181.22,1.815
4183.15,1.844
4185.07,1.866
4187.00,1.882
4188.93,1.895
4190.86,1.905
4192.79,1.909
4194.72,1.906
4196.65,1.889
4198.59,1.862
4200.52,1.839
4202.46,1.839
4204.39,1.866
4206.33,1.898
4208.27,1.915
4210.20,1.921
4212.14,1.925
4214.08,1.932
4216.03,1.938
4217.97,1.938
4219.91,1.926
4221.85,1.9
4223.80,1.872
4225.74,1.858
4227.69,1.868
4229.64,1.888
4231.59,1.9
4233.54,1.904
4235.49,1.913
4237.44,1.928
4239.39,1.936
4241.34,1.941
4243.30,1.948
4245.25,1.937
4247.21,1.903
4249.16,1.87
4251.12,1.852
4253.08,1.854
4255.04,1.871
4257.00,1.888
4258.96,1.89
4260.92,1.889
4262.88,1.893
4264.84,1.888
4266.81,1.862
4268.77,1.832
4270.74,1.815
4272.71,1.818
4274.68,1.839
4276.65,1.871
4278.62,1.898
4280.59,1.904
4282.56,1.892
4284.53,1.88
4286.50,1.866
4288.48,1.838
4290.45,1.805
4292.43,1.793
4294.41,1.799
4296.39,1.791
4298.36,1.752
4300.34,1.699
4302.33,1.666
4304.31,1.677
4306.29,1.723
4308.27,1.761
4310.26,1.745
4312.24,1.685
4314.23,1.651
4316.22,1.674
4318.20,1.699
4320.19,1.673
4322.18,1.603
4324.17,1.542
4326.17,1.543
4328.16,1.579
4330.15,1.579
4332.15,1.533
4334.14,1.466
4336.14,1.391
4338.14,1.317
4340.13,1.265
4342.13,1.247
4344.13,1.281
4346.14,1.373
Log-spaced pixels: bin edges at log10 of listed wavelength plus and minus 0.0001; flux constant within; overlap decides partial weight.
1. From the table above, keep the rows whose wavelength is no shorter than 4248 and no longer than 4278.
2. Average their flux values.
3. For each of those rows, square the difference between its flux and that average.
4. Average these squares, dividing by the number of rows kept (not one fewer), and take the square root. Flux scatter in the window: 0.026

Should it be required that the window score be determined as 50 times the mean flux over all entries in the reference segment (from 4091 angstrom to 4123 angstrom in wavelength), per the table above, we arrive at 74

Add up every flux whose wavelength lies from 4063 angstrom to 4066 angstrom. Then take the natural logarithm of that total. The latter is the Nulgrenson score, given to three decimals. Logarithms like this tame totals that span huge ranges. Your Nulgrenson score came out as 1.351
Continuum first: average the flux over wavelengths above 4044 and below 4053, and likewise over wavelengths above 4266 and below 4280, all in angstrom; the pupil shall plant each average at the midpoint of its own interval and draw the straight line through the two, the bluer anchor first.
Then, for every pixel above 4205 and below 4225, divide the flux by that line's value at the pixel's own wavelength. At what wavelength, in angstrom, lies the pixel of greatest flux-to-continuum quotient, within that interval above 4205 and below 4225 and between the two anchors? 4217.97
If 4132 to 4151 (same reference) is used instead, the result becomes 4139.07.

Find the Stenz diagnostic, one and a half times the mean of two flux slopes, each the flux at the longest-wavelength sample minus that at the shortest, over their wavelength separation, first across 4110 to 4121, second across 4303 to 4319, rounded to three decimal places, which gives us 0.014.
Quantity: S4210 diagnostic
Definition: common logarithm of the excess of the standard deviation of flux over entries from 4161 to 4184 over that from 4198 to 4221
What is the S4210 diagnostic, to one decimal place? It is -1.9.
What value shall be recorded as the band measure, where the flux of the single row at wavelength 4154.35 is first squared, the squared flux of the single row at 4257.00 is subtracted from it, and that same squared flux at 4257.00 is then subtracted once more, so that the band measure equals -3.55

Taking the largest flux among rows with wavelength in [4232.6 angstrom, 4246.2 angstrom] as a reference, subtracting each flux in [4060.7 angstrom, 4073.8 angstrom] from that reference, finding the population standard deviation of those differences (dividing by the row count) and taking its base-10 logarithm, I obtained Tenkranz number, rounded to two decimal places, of -1.46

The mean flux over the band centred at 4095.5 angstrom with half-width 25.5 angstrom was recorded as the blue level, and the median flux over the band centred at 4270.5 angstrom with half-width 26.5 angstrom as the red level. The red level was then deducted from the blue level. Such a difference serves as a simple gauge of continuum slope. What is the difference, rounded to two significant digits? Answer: -0.30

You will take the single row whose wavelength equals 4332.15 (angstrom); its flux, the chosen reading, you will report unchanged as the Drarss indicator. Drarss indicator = 1.533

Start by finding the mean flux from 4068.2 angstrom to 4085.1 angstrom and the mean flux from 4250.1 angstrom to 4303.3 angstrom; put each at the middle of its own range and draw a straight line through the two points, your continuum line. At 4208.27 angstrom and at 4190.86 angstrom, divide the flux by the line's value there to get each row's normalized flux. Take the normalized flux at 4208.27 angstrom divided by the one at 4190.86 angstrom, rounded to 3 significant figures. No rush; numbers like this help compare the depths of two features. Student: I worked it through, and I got 1.00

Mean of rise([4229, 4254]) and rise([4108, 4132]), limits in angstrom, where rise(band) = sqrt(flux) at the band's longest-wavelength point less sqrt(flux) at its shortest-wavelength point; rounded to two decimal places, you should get 0.04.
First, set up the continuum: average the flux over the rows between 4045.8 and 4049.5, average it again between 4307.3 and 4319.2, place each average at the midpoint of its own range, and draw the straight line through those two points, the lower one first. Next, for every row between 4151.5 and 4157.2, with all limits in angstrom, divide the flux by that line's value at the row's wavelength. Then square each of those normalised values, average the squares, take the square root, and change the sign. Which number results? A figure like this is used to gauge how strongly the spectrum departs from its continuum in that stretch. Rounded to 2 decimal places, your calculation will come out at -1.01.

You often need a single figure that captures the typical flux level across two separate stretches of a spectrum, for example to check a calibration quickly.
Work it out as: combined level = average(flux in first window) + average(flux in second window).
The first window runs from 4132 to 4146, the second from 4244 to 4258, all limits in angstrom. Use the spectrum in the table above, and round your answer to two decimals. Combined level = 3.78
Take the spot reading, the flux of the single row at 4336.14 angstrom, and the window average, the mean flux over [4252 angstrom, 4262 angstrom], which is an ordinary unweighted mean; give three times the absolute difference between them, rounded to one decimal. 1.5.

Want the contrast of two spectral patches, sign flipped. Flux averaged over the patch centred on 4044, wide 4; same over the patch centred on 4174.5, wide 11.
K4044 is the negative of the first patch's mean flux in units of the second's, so -1.06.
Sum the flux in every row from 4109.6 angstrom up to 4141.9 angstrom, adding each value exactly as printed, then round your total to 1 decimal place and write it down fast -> 30.1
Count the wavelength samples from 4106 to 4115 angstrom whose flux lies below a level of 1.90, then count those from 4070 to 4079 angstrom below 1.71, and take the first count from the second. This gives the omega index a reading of -5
